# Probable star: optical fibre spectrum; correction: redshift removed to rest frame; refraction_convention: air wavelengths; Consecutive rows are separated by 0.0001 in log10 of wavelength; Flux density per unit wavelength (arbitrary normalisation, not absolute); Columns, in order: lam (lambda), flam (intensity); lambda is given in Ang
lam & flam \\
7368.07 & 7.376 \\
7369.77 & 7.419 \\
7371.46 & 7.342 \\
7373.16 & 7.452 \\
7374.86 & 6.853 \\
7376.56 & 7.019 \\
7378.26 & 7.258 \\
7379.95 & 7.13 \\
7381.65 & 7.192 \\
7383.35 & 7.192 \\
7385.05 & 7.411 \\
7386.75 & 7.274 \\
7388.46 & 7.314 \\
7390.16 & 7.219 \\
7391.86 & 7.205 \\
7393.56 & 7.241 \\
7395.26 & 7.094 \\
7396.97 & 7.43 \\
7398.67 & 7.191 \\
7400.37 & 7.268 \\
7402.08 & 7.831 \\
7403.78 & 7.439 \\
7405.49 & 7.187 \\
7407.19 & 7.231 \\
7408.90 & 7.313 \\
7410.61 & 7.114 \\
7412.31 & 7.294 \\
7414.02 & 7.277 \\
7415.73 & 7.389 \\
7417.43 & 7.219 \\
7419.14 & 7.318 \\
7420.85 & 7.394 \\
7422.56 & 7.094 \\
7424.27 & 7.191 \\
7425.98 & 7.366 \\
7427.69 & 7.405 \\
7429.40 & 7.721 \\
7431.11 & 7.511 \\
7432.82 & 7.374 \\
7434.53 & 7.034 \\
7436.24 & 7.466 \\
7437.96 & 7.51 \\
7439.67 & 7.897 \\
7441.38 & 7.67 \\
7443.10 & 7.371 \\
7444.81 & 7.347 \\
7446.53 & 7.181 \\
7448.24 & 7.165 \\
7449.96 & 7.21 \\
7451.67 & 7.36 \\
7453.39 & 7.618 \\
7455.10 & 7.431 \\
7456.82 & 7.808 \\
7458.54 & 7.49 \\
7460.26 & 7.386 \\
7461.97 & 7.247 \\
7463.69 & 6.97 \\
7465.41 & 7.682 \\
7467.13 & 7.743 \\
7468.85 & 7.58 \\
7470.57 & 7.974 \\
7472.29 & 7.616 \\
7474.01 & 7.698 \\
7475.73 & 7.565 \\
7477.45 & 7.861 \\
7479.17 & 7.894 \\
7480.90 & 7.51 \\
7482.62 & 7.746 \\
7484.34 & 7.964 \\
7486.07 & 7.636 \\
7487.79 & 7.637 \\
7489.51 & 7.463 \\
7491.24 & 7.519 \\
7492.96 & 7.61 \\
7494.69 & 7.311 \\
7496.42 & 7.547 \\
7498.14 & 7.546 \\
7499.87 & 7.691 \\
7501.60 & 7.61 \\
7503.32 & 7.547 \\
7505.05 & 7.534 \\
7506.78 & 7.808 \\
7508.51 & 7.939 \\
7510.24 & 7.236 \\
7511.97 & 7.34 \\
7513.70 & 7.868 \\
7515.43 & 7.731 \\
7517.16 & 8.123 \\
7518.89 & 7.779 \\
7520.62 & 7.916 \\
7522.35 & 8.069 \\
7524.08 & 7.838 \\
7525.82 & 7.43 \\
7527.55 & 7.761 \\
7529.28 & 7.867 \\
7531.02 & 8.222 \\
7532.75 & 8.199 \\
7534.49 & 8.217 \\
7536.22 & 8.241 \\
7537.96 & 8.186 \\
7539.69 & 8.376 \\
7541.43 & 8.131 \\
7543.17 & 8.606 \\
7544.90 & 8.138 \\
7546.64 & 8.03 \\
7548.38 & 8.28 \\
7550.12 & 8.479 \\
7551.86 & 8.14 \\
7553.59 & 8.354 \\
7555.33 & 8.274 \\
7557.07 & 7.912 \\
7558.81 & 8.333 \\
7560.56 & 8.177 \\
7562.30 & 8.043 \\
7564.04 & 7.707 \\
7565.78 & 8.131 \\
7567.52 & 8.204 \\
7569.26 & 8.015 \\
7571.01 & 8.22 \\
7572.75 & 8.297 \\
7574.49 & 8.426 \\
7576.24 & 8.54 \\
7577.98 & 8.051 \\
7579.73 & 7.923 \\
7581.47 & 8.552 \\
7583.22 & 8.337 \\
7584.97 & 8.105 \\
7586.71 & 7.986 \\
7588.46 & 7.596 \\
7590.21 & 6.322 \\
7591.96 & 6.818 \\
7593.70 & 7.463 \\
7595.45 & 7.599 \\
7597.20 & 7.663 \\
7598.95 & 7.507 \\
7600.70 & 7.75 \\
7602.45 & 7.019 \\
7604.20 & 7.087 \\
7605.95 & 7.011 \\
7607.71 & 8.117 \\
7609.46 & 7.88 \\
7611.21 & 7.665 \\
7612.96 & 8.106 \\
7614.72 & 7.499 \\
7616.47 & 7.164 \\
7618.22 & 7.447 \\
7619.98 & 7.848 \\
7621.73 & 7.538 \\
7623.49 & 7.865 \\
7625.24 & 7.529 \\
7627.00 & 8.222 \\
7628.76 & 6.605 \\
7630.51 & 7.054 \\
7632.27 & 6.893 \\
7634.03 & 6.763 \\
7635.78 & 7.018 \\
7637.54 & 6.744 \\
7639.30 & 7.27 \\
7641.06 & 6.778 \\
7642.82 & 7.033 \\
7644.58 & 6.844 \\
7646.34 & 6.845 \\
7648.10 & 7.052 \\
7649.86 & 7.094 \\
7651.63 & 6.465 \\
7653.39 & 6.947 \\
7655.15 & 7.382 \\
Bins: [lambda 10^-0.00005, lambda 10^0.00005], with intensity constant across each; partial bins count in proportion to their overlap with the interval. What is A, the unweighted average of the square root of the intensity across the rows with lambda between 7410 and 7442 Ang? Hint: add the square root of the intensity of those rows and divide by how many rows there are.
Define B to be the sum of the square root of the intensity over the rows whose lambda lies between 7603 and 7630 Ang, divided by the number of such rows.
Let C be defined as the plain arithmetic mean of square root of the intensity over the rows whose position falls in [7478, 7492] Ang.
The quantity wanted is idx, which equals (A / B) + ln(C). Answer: 2.01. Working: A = 2.72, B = 2.75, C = 2.77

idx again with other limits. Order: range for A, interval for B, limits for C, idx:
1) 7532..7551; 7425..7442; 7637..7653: 2.02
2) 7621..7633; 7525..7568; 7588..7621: 1.96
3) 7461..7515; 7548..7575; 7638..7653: 1.93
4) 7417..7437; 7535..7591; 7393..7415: 1.94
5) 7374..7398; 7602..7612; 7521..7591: 2.03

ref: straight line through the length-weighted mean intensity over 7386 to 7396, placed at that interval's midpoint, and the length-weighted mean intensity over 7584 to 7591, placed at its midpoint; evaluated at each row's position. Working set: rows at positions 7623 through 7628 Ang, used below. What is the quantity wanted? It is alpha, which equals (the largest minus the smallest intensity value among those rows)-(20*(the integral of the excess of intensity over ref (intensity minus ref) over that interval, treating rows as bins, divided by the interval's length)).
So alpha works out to -4.5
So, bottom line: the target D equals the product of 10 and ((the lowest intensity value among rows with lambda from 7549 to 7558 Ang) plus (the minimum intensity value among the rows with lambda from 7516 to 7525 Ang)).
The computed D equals 157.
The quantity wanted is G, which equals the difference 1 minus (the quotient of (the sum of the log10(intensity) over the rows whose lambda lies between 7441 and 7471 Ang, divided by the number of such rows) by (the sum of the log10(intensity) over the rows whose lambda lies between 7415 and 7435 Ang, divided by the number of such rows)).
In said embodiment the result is -0.008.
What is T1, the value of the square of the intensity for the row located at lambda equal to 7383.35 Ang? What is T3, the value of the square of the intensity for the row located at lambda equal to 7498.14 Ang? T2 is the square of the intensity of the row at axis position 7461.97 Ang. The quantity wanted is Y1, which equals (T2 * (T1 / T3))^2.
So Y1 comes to 2276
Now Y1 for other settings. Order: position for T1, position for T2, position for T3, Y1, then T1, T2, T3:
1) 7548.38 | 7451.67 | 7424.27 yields 5158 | 69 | 54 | 52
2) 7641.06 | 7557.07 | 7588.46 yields 2484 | 46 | 63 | 58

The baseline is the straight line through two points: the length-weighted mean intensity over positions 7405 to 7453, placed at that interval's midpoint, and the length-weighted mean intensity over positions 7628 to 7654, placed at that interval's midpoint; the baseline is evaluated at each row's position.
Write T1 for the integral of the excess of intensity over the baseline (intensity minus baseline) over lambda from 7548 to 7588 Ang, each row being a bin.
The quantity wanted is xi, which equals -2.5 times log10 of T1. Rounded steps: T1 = 45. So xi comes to -4.1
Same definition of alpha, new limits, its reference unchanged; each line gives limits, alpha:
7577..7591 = -4.8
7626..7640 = 12.1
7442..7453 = 0.5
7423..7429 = -0.9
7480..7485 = -6.9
